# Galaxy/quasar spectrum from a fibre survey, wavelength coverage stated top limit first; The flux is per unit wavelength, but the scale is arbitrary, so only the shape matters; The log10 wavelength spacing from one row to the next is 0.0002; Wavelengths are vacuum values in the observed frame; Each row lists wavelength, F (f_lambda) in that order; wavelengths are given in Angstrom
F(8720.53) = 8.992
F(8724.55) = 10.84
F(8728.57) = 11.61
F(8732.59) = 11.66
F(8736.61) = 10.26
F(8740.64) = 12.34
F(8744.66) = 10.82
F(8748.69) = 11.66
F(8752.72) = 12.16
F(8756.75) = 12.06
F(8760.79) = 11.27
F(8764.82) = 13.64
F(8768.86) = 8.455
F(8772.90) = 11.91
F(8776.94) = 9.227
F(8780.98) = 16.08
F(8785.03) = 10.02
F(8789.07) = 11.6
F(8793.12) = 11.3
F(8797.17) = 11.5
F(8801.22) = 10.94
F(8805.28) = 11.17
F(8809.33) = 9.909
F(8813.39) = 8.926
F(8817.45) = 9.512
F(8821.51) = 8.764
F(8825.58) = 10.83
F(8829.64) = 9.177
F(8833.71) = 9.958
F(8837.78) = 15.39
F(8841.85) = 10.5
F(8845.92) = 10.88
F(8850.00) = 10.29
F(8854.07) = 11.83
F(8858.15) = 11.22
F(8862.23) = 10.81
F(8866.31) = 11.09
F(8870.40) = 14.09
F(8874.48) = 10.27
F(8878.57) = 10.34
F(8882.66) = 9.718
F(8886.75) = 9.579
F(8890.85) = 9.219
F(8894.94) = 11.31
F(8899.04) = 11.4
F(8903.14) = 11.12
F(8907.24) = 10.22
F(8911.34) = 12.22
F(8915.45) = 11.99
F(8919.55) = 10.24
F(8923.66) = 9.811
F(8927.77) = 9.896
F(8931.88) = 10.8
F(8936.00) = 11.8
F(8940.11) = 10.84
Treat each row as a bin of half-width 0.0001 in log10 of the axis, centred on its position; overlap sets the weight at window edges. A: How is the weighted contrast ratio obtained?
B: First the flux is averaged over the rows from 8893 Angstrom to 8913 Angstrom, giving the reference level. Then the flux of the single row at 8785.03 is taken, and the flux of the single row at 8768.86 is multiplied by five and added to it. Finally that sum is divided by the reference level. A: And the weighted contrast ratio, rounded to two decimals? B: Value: 4.65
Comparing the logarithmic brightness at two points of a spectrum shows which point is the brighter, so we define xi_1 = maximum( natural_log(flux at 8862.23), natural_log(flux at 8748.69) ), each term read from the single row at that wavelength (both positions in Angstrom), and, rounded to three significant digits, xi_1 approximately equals 2.46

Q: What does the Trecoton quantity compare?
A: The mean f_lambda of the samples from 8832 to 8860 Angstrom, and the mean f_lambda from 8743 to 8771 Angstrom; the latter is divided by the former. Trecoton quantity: 1.00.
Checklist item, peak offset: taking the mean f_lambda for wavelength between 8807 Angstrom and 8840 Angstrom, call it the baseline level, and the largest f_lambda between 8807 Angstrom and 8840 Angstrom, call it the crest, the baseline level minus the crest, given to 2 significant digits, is -5.1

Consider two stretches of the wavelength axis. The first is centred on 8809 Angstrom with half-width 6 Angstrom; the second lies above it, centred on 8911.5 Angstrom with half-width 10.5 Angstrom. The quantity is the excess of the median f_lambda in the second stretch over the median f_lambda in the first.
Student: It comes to 1.2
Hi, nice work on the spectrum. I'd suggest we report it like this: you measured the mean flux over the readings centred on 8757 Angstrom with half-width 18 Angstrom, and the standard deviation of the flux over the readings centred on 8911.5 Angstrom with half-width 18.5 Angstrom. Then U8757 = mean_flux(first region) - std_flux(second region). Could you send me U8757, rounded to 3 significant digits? 10.7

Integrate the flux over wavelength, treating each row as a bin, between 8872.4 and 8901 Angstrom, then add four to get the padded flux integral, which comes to 298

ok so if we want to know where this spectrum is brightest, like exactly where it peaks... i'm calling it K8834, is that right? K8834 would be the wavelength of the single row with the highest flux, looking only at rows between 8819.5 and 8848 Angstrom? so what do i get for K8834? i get 8837.78 Angstrom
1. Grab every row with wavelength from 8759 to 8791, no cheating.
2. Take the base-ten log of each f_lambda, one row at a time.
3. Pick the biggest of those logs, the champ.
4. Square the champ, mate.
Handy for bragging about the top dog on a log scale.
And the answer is 1.46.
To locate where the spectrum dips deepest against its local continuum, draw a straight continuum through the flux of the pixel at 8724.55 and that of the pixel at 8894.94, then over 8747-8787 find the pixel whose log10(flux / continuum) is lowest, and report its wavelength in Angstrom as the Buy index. 8768.86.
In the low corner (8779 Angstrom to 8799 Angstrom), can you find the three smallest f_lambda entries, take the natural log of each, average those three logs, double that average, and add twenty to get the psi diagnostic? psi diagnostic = 24.8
